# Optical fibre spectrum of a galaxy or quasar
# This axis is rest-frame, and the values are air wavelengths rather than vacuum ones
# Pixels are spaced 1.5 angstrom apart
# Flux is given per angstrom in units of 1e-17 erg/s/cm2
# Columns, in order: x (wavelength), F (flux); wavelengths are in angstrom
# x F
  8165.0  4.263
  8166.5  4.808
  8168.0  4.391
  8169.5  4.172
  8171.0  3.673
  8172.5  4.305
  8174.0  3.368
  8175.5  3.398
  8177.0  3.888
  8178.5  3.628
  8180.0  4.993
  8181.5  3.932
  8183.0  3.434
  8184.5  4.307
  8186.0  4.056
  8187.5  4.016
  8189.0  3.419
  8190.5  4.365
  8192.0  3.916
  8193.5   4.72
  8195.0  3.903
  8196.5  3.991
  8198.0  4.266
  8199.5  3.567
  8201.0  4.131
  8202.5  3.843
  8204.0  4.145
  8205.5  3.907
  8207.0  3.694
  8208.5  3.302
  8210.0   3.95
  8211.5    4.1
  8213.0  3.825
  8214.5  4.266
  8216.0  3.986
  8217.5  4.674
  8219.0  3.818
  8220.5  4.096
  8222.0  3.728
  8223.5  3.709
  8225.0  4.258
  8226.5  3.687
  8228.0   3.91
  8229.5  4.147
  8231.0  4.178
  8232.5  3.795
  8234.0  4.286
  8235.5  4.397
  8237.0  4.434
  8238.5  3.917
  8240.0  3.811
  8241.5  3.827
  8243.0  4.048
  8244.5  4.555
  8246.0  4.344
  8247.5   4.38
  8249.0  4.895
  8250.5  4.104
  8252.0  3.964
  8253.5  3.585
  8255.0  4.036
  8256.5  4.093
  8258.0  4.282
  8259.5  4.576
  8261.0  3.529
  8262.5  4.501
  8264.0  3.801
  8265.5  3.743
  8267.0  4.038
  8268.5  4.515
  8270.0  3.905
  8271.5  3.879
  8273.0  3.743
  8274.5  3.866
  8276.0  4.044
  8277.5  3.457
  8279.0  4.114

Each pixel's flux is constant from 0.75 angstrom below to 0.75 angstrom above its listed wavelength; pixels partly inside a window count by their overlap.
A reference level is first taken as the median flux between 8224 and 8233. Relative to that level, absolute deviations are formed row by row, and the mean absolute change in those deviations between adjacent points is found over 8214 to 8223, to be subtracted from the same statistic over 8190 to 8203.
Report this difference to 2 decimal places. -0.03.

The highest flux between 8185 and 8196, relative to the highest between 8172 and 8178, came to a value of 1.10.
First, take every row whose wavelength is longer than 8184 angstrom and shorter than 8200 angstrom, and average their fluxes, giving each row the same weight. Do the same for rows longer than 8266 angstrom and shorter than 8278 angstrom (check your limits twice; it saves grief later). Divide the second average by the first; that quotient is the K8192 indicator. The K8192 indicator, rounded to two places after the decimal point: 0.97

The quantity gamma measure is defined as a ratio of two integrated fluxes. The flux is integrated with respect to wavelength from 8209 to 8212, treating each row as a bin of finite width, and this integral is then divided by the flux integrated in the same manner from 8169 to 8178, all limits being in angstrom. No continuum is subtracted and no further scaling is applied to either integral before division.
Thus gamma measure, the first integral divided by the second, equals 0.35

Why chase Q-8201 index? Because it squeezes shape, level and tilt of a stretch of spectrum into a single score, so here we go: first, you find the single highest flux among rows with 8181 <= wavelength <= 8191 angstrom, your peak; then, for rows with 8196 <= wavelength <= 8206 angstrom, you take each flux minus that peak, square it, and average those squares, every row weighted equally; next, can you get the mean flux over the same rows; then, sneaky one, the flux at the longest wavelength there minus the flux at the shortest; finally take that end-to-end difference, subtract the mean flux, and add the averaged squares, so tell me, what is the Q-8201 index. -3.87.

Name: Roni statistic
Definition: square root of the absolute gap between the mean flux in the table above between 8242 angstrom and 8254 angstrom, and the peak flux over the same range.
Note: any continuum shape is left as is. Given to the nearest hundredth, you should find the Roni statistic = 0.81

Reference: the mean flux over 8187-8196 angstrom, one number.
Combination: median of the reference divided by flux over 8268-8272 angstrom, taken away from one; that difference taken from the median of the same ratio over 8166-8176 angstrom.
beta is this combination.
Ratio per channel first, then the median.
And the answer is 1.01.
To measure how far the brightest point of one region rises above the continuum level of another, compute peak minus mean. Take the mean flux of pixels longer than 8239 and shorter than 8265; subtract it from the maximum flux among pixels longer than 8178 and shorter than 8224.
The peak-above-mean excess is 0.86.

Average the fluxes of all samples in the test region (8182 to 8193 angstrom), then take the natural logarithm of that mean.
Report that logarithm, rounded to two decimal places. 1.37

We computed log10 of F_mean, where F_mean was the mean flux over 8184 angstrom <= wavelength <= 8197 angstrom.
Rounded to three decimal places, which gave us 0.610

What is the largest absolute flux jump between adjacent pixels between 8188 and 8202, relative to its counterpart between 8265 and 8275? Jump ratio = 1.55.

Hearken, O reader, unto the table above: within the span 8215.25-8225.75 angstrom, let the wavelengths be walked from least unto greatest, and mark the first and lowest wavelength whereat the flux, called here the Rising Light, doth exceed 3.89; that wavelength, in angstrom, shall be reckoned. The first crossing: 8216.0 angstrom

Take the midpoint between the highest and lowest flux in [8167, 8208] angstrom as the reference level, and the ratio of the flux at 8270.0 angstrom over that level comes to 0.93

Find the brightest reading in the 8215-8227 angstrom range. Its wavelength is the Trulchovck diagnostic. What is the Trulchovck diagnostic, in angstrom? 8217.5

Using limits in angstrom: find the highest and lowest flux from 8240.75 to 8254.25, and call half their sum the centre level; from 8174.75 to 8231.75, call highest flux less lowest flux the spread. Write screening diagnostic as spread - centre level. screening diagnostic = -2.5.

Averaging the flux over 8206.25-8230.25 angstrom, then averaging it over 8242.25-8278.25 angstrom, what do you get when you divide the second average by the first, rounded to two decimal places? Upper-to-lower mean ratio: 1.03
